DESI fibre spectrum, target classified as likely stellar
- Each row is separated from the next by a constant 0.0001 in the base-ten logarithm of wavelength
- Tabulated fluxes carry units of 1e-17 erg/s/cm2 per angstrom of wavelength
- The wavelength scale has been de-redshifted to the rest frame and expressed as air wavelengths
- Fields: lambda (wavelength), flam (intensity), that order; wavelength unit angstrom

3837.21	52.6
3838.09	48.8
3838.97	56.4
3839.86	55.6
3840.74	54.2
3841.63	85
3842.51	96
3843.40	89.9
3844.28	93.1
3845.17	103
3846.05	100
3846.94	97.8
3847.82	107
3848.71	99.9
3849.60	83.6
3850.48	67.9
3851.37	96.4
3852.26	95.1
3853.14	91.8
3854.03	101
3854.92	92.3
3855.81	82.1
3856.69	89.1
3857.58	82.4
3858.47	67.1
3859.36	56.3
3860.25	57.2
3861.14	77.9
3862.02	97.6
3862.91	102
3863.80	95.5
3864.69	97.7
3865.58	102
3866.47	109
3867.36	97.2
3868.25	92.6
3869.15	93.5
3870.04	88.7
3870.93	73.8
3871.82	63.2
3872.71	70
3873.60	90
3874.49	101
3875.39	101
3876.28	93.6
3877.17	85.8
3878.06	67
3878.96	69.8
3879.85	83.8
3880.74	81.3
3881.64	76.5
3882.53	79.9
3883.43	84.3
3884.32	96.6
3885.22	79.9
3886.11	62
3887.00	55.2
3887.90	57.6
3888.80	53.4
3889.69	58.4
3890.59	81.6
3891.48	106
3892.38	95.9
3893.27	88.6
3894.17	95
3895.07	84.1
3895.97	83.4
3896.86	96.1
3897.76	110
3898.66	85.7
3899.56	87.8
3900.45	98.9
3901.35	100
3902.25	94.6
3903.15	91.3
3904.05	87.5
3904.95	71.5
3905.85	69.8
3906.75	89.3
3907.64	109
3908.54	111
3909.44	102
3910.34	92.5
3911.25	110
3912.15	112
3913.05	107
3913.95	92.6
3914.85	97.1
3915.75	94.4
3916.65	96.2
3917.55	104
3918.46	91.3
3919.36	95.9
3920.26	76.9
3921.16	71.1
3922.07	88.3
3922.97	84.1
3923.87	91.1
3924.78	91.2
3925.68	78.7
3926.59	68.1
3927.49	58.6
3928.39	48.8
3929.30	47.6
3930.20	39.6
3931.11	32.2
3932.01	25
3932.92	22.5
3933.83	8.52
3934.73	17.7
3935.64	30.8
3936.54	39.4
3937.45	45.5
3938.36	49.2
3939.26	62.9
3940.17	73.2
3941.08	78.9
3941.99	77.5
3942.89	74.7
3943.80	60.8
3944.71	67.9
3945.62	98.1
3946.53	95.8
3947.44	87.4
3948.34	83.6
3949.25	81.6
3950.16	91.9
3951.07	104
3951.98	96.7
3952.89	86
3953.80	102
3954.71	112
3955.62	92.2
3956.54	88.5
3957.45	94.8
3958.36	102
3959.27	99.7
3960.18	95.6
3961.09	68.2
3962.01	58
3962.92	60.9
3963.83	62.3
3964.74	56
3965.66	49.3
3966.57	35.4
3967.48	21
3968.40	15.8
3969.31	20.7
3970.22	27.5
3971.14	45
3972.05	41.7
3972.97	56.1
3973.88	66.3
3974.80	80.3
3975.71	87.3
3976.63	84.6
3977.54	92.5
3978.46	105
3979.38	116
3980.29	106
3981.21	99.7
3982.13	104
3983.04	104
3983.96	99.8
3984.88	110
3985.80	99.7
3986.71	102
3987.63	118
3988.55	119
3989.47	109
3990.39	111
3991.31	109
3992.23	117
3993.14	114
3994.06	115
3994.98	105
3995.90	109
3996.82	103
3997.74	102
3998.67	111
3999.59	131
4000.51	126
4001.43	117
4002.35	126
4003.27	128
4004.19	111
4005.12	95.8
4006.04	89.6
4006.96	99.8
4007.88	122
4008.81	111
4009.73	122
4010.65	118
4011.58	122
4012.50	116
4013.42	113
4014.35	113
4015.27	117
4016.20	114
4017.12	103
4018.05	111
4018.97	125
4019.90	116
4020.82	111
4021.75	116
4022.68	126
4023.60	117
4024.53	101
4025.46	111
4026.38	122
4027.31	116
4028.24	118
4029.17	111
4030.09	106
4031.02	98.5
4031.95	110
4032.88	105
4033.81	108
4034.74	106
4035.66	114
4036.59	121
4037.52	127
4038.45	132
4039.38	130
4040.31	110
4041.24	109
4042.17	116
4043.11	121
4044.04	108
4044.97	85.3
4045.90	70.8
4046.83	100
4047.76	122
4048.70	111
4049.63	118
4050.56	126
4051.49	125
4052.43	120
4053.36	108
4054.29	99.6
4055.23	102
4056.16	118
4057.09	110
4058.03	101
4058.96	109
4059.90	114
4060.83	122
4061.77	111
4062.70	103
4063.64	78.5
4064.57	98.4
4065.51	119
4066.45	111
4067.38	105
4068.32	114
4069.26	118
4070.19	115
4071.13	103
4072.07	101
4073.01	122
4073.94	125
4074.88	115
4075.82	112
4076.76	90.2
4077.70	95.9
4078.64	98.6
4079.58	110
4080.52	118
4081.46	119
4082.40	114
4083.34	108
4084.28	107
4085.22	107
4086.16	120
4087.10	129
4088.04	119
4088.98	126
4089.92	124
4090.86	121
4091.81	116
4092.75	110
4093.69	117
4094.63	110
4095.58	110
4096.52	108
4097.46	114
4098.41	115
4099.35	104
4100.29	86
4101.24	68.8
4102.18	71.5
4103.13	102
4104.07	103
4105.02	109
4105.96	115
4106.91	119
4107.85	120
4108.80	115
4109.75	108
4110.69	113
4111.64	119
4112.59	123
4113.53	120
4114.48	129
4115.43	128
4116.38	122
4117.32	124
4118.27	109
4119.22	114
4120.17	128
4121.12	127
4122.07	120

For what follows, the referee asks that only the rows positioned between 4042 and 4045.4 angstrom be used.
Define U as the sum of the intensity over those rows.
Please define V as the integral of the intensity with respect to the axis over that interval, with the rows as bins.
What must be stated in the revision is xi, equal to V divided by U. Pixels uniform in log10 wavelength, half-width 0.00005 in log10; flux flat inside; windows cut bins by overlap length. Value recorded 0.84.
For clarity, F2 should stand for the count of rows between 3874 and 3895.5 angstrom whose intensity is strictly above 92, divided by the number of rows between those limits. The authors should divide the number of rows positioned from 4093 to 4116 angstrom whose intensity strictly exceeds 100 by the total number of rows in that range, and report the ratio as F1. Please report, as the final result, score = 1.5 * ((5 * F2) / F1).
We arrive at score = 2.5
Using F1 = 0.9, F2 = 0.3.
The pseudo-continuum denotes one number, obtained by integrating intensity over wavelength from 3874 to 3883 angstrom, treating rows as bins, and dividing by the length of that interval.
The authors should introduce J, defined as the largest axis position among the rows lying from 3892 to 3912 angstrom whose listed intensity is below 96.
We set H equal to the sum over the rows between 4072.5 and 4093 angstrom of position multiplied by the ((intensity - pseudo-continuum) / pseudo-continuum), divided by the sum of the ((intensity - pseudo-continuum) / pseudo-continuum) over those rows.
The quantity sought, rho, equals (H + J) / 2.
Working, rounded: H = 4083.5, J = 3910.34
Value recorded 3996.9 angstrom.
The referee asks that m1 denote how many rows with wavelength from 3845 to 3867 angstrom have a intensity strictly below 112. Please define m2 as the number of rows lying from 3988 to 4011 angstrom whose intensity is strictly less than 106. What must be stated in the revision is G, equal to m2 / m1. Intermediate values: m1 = 25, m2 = 6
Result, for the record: 0.24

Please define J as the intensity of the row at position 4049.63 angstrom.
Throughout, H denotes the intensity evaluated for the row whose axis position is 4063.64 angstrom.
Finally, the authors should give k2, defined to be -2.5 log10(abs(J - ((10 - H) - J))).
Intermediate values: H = 78.5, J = 118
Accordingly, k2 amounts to -6.21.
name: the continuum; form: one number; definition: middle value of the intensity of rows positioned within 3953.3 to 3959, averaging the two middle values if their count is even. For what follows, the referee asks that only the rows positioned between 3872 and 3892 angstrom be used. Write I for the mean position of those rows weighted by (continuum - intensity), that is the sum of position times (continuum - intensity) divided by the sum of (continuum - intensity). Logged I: 3883.7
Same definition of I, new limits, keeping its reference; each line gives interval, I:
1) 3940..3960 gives 3944.5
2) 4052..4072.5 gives 4061.9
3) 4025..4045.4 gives 4035.0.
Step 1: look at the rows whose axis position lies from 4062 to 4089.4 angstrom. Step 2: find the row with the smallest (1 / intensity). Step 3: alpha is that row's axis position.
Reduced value 4087.10 angstrom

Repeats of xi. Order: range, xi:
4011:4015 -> 1.00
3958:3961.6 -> 0.89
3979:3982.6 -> 0.90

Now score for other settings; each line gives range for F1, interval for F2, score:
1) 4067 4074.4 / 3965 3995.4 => 4.5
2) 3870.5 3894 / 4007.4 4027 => 65.0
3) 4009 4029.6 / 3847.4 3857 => 4.1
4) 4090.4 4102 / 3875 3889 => 1.7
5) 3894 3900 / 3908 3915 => 52.5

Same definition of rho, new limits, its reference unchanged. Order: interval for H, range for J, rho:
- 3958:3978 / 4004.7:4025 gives 3987.3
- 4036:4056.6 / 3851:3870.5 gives 3957.9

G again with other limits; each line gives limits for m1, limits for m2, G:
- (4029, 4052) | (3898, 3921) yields 1.43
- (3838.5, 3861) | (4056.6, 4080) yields 0.40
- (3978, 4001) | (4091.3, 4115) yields 0.35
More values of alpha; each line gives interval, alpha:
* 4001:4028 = 4003.27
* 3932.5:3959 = 3954.71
